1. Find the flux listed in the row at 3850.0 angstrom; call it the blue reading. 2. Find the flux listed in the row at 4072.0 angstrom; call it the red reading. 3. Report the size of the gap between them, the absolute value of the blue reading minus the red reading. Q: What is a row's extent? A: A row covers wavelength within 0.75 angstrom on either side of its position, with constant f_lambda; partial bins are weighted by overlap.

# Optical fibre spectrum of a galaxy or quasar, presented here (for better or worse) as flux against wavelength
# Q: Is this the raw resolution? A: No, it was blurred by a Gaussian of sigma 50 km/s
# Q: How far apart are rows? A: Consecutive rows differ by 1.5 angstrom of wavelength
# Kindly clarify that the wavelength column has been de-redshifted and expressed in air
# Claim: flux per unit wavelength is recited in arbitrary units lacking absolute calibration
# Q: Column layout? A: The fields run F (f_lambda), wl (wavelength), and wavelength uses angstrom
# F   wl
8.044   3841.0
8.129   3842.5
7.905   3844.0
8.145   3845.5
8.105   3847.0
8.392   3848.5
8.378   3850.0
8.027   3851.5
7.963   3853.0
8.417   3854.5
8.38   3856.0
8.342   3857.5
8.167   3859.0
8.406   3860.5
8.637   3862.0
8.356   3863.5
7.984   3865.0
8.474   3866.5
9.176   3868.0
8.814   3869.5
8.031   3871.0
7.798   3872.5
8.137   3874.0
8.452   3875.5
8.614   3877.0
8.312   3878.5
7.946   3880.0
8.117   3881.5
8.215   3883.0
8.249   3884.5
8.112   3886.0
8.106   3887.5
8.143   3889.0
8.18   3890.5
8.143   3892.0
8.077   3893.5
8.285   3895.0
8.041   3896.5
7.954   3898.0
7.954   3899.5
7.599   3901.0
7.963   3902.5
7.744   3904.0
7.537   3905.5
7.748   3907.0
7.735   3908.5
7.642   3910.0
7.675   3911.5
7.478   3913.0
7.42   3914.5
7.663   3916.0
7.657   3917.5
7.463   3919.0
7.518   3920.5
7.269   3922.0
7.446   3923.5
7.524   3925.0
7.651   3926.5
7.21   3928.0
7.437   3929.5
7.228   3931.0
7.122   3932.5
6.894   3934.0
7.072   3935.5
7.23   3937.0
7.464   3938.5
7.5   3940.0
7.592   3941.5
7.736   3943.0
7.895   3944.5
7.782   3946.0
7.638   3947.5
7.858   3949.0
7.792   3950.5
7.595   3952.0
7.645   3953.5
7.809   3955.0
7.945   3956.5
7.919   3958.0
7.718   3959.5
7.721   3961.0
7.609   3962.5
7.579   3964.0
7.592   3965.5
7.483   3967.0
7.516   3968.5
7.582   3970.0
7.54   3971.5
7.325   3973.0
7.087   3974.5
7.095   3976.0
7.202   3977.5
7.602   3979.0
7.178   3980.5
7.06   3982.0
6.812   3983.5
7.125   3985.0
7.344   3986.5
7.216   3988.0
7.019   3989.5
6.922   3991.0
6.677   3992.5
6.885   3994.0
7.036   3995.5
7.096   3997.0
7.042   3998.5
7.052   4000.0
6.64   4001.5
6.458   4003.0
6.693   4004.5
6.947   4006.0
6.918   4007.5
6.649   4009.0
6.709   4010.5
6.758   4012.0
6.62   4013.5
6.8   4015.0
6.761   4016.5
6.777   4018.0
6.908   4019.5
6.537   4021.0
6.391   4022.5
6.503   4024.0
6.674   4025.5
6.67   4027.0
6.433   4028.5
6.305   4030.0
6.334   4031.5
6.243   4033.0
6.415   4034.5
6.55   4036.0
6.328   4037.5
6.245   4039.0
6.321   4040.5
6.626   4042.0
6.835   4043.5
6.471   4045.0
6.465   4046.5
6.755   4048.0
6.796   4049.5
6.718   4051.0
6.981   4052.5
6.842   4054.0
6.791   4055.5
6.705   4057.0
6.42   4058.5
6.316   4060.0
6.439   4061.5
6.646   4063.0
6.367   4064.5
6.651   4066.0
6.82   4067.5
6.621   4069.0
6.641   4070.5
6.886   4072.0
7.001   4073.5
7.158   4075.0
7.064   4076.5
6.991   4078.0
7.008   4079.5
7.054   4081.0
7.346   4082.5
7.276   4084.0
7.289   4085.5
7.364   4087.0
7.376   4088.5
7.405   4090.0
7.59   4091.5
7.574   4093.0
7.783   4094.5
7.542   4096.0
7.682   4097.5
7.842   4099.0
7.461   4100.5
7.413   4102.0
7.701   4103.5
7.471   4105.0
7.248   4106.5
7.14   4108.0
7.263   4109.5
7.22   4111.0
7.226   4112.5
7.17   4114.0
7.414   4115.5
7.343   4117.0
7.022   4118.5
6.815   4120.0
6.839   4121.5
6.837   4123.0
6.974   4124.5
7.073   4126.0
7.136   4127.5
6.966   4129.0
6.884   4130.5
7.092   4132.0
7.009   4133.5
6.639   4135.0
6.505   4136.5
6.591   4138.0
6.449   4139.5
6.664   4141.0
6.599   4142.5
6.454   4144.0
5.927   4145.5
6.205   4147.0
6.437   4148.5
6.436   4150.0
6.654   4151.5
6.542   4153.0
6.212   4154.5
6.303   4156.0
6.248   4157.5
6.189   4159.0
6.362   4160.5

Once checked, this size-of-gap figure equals 1.5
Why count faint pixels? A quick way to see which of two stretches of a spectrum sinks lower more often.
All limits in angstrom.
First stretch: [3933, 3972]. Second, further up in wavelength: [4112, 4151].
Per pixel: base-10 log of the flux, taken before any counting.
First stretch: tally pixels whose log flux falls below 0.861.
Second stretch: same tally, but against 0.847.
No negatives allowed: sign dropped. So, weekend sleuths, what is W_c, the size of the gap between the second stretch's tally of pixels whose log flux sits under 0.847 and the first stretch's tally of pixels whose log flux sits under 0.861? 16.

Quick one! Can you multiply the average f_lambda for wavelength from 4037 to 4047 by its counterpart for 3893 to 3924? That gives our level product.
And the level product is 49.9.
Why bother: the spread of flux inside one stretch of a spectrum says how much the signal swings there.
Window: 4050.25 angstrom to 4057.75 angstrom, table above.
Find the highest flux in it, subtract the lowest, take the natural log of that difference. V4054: -1.3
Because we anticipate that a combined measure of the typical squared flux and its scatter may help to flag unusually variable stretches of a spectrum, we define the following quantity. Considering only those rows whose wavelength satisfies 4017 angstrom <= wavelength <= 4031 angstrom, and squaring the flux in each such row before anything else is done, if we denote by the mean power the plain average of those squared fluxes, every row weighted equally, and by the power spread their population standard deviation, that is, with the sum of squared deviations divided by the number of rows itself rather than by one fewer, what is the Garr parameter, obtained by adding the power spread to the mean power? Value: 46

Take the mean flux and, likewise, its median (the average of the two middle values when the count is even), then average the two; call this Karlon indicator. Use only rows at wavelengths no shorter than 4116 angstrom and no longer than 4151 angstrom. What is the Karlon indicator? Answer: 6.8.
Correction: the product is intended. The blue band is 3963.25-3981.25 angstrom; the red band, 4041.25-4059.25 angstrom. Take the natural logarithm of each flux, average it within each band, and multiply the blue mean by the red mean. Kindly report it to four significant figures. 3.805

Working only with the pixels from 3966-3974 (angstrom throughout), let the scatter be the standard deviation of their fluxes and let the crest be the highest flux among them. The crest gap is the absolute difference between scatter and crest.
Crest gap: 7.5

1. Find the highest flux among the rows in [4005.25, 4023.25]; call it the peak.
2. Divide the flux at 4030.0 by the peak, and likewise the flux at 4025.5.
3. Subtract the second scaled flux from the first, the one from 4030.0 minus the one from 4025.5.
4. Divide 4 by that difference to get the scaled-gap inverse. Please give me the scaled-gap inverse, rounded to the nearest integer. -75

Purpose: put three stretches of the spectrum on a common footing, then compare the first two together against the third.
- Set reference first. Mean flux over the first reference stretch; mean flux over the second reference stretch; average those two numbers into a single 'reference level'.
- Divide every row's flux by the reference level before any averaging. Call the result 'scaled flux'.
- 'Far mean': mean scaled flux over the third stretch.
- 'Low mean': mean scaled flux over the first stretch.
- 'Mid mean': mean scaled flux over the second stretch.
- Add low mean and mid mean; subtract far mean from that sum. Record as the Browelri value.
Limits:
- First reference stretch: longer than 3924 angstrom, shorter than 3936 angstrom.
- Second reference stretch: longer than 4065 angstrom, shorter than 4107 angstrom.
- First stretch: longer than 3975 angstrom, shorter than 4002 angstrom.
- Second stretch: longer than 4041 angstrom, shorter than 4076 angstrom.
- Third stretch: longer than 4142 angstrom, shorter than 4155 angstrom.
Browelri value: 1.01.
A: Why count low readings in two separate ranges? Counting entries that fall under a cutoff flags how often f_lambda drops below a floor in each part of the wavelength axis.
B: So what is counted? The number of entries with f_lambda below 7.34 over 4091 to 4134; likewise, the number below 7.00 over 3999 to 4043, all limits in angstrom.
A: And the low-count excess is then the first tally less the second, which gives -11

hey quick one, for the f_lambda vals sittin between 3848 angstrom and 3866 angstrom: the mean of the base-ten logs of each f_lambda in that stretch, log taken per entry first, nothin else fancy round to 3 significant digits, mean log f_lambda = 0.918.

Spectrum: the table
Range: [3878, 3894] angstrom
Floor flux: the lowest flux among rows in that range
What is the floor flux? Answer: 7.946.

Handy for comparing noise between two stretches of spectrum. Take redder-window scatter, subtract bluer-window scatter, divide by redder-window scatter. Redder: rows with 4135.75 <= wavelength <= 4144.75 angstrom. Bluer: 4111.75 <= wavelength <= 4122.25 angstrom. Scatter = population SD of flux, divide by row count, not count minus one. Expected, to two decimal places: -1.72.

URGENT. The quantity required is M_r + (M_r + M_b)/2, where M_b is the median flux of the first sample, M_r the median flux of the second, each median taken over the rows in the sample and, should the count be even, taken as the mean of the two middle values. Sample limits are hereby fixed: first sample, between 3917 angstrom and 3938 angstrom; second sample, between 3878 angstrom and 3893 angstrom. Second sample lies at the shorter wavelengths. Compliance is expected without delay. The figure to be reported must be 15.9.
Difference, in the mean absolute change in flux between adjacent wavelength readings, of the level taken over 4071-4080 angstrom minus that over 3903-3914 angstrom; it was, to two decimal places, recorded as -0.03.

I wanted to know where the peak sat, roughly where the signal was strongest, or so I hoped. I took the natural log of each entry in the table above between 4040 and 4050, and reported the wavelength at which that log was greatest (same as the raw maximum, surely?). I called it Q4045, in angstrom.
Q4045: 4043.5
